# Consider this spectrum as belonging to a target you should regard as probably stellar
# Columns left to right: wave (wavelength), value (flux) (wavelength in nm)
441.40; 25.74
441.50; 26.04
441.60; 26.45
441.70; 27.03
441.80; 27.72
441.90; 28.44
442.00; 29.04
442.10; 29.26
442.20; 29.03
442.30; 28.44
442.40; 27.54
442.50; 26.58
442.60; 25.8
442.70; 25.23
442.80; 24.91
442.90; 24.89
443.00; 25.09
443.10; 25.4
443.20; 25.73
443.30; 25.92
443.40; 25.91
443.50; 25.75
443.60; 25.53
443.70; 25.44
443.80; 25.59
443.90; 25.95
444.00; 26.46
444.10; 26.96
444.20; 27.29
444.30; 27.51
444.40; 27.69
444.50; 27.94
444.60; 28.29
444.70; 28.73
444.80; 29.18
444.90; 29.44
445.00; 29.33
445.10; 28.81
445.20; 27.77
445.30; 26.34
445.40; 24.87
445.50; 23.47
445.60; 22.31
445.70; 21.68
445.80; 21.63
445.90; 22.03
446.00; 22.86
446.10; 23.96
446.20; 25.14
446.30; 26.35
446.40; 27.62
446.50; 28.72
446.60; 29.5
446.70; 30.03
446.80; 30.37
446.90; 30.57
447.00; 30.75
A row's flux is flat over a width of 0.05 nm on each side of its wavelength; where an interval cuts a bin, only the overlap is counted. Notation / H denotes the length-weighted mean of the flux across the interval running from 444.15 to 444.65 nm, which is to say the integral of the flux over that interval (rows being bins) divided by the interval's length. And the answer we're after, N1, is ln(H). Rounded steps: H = 27.7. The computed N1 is 3.32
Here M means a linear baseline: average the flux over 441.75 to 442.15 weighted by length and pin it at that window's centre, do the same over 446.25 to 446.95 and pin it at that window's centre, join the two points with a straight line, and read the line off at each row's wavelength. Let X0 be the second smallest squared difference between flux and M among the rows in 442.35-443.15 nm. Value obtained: 4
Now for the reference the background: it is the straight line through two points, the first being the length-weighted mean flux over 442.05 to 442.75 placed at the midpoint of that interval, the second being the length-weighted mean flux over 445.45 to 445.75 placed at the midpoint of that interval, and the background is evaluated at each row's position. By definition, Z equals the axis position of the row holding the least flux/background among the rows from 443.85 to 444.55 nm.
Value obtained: 443.90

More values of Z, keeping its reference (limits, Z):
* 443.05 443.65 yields 443.10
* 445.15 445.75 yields 445.70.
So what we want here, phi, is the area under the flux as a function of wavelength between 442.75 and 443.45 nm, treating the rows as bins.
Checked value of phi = 17.8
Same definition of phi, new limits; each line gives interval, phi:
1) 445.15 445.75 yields 14.6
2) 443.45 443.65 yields 5.1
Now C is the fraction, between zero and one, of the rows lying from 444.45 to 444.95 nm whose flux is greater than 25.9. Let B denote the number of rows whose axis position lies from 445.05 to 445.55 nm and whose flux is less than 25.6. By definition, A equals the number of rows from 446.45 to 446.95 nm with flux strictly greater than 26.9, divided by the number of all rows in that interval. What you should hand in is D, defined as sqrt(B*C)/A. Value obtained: 1.4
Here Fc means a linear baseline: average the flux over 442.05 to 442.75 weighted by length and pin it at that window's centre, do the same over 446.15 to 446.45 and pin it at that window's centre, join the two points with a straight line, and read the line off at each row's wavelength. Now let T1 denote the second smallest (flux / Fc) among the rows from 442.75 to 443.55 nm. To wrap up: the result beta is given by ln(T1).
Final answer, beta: -0.092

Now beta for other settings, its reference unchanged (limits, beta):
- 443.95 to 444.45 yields 0.000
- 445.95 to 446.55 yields -0.098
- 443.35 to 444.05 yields -0.059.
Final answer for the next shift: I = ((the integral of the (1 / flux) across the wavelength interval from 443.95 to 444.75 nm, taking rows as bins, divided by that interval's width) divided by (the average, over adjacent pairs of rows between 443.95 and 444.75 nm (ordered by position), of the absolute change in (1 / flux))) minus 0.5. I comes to 84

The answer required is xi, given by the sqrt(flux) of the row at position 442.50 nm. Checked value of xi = 5.2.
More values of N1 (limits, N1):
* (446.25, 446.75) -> 3.35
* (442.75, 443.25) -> 3.23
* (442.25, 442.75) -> 3.29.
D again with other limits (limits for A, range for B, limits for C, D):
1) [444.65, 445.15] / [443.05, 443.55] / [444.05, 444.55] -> 1.0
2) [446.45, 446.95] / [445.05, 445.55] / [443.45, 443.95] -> 0.6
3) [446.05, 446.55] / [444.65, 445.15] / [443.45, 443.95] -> 0.0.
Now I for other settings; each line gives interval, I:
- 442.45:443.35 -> 75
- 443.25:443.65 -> 197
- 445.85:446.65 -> 23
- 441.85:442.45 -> 56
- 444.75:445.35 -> 40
